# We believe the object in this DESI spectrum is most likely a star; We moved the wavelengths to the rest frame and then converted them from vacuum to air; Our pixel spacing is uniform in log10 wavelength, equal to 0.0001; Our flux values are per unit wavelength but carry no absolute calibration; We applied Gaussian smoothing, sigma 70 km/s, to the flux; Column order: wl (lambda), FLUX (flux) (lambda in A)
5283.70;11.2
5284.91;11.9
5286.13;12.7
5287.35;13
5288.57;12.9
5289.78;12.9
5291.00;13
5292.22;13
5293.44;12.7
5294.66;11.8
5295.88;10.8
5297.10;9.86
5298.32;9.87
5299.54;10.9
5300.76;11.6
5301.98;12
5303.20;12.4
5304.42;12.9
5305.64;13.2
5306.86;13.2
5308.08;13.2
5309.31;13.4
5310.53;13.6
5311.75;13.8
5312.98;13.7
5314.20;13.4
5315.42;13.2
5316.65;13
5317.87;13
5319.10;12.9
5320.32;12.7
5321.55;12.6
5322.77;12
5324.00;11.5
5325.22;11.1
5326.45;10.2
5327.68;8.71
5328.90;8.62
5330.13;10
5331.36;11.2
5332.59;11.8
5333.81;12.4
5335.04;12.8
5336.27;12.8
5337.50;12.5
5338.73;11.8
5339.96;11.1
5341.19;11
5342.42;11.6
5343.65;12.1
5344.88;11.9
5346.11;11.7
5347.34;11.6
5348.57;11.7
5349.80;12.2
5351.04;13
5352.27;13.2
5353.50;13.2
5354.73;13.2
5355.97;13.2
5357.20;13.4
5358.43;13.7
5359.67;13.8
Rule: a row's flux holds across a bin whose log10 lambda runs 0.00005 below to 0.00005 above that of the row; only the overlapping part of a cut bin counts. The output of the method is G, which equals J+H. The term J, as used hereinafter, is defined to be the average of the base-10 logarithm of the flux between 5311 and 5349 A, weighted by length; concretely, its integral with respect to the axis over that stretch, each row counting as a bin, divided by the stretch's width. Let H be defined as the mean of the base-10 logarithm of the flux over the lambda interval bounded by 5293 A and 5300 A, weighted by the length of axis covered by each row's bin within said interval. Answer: 2.11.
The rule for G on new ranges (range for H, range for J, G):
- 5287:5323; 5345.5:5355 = 2.19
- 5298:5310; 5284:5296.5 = 2.18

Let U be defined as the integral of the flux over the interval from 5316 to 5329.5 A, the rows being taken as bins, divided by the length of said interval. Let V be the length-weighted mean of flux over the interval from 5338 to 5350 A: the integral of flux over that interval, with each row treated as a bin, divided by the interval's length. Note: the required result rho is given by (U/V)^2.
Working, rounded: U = 11.5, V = 11.66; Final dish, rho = 0.97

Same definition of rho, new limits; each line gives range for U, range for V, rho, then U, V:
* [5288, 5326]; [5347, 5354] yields 0.99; 12.4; 12.51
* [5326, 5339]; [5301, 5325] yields 0.75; 11.2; 12.88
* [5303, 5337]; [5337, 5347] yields 1.10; 12.3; 11.70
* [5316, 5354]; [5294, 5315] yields 0.91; 11.8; 12.34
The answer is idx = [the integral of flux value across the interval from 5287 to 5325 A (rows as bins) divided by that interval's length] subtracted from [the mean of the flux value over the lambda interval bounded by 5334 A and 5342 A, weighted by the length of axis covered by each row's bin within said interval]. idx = -0.5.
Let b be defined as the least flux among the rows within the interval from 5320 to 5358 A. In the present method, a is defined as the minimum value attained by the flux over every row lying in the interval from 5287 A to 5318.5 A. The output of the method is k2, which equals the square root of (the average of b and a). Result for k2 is 3.04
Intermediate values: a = 9.86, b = 8.62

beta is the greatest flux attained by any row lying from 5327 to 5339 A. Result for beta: 12.8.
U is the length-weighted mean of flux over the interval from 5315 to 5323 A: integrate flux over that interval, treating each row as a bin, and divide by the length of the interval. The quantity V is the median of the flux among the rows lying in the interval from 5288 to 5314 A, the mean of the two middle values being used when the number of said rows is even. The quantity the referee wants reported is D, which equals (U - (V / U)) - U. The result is -1.008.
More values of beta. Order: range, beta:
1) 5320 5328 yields 12.7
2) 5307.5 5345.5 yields 13.8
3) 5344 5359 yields 13.7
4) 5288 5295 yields 13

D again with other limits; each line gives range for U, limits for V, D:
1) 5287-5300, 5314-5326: -1.078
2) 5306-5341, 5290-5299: -0.972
